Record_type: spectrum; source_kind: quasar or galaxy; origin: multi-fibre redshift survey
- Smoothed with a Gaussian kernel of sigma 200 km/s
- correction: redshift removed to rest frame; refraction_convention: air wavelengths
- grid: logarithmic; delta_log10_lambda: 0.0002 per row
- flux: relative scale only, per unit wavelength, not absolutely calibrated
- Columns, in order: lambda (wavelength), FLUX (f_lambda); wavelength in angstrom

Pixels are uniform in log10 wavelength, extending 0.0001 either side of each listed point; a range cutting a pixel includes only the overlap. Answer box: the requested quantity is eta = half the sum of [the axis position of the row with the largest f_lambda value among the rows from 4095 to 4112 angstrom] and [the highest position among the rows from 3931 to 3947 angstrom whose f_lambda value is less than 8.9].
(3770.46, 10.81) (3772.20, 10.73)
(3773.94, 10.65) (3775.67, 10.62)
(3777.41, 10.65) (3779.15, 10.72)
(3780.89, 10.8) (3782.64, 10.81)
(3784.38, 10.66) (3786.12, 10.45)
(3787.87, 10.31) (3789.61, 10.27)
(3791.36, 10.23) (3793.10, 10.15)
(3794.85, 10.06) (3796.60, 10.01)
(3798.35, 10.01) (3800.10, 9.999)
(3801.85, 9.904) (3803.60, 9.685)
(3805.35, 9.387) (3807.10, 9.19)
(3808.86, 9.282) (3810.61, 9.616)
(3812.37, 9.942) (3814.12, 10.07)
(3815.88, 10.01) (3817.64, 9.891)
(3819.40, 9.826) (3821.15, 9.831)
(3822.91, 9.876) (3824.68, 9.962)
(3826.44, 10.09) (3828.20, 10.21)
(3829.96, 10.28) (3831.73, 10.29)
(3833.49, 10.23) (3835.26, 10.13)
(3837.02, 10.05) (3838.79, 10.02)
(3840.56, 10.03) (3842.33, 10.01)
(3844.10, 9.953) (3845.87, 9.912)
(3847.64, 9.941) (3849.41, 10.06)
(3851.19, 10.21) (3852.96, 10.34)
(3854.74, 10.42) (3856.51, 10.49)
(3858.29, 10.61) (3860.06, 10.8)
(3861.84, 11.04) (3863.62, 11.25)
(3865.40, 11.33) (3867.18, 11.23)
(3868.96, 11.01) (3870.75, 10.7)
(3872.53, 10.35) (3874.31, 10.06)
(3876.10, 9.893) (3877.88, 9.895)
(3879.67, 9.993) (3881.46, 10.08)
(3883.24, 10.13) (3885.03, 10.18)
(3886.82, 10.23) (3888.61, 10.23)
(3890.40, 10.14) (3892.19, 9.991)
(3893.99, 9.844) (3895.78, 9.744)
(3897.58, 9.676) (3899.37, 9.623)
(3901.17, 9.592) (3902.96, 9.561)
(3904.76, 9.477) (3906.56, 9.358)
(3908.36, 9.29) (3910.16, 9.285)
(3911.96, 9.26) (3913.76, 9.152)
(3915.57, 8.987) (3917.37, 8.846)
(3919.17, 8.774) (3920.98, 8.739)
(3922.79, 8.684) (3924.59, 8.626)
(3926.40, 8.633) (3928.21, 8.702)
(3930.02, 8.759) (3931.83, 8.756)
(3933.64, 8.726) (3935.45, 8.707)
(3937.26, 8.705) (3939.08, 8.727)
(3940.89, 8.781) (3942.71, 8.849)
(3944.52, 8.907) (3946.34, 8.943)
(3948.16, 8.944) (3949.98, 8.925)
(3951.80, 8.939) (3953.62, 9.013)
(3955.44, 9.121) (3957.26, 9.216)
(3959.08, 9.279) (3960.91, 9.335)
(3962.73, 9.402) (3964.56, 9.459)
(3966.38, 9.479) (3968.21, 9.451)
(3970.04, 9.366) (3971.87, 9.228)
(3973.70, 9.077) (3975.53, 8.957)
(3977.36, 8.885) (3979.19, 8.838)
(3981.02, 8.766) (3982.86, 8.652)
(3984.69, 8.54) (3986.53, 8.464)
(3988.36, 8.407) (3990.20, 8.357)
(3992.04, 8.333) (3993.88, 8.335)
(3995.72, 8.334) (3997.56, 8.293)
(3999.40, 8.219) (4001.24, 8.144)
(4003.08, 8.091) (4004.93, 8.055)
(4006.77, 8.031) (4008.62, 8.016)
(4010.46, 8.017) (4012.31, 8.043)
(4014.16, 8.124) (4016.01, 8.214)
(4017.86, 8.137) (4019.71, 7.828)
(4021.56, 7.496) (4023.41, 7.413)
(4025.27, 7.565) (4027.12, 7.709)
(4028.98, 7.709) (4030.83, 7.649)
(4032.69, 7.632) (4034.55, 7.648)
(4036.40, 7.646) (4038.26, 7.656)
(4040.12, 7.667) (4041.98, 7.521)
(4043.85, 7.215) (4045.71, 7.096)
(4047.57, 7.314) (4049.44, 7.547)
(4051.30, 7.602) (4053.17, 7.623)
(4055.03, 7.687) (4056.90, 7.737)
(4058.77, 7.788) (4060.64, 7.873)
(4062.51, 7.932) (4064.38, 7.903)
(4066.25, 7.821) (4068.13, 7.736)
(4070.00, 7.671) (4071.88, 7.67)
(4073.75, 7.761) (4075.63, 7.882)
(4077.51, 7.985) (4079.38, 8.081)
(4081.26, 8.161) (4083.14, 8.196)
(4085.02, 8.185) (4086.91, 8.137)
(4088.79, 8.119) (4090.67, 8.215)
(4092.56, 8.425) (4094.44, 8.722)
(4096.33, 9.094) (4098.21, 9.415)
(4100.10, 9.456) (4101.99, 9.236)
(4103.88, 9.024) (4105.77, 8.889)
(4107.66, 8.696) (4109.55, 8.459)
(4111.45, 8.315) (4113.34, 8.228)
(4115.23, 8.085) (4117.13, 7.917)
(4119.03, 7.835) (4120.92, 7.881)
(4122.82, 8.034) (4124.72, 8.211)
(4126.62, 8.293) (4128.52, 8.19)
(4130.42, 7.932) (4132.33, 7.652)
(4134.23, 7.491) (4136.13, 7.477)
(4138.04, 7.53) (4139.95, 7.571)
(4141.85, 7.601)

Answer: 4021.4 angstrom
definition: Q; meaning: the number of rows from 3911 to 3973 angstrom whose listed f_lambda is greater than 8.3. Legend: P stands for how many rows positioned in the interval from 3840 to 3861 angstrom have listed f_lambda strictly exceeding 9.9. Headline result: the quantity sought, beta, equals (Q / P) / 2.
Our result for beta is 1.42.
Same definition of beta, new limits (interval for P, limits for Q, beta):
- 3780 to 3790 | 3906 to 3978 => 3.33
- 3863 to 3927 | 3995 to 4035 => 0.03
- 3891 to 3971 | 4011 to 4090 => 0.00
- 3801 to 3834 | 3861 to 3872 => 0.30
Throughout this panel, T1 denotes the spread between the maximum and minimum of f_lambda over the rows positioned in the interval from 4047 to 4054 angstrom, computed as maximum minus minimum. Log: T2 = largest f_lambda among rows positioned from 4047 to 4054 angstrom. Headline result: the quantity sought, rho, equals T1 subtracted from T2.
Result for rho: 7.3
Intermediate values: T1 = 0.3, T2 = 7.623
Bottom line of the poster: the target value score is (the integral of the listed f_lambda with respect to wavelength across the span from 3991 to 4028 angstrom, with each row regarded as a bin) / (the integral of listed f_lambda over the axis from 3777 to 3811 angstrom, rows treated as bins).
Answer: 0.86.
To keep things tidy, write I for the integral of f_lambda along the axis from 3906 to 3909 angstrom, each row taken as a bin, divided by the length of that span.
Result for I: 9.3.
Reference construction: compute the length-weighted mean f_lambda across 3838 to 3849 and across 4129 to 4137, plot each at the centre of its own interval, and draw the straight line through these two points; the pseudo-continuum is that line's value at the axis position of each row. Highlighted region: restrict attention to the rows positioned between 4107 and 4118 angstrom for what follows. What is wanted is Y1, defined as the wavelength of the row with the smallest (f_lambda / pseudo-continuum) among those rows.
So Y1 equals 4117.13 angstrom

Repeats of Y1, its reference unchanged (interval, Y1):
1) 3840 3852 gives 3845.87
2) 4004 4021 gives 4019.71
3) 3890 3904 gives 3902.96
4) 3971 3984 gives 3982.86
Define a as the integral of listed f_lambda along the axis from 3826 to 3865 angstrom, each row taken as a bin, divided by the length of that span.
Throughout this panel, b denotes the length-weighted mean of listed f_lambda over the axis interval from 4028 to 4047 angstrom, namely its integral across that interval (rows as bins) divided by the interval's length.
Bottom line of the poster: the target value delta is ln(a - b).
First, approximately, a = 10.3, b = 7.5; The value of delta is 1.02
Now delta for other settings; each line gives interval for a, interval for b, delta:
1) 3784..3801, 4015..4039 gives 0.91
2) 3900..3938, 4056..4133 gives -0.26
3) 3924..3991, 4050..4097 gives -0.08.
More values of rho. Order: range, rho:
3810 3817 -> 9.6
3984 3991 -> 8.4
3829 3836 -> 10.1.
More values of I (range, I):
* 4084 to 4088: 8.1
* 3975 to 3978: 8.9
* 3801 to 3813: 9.6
